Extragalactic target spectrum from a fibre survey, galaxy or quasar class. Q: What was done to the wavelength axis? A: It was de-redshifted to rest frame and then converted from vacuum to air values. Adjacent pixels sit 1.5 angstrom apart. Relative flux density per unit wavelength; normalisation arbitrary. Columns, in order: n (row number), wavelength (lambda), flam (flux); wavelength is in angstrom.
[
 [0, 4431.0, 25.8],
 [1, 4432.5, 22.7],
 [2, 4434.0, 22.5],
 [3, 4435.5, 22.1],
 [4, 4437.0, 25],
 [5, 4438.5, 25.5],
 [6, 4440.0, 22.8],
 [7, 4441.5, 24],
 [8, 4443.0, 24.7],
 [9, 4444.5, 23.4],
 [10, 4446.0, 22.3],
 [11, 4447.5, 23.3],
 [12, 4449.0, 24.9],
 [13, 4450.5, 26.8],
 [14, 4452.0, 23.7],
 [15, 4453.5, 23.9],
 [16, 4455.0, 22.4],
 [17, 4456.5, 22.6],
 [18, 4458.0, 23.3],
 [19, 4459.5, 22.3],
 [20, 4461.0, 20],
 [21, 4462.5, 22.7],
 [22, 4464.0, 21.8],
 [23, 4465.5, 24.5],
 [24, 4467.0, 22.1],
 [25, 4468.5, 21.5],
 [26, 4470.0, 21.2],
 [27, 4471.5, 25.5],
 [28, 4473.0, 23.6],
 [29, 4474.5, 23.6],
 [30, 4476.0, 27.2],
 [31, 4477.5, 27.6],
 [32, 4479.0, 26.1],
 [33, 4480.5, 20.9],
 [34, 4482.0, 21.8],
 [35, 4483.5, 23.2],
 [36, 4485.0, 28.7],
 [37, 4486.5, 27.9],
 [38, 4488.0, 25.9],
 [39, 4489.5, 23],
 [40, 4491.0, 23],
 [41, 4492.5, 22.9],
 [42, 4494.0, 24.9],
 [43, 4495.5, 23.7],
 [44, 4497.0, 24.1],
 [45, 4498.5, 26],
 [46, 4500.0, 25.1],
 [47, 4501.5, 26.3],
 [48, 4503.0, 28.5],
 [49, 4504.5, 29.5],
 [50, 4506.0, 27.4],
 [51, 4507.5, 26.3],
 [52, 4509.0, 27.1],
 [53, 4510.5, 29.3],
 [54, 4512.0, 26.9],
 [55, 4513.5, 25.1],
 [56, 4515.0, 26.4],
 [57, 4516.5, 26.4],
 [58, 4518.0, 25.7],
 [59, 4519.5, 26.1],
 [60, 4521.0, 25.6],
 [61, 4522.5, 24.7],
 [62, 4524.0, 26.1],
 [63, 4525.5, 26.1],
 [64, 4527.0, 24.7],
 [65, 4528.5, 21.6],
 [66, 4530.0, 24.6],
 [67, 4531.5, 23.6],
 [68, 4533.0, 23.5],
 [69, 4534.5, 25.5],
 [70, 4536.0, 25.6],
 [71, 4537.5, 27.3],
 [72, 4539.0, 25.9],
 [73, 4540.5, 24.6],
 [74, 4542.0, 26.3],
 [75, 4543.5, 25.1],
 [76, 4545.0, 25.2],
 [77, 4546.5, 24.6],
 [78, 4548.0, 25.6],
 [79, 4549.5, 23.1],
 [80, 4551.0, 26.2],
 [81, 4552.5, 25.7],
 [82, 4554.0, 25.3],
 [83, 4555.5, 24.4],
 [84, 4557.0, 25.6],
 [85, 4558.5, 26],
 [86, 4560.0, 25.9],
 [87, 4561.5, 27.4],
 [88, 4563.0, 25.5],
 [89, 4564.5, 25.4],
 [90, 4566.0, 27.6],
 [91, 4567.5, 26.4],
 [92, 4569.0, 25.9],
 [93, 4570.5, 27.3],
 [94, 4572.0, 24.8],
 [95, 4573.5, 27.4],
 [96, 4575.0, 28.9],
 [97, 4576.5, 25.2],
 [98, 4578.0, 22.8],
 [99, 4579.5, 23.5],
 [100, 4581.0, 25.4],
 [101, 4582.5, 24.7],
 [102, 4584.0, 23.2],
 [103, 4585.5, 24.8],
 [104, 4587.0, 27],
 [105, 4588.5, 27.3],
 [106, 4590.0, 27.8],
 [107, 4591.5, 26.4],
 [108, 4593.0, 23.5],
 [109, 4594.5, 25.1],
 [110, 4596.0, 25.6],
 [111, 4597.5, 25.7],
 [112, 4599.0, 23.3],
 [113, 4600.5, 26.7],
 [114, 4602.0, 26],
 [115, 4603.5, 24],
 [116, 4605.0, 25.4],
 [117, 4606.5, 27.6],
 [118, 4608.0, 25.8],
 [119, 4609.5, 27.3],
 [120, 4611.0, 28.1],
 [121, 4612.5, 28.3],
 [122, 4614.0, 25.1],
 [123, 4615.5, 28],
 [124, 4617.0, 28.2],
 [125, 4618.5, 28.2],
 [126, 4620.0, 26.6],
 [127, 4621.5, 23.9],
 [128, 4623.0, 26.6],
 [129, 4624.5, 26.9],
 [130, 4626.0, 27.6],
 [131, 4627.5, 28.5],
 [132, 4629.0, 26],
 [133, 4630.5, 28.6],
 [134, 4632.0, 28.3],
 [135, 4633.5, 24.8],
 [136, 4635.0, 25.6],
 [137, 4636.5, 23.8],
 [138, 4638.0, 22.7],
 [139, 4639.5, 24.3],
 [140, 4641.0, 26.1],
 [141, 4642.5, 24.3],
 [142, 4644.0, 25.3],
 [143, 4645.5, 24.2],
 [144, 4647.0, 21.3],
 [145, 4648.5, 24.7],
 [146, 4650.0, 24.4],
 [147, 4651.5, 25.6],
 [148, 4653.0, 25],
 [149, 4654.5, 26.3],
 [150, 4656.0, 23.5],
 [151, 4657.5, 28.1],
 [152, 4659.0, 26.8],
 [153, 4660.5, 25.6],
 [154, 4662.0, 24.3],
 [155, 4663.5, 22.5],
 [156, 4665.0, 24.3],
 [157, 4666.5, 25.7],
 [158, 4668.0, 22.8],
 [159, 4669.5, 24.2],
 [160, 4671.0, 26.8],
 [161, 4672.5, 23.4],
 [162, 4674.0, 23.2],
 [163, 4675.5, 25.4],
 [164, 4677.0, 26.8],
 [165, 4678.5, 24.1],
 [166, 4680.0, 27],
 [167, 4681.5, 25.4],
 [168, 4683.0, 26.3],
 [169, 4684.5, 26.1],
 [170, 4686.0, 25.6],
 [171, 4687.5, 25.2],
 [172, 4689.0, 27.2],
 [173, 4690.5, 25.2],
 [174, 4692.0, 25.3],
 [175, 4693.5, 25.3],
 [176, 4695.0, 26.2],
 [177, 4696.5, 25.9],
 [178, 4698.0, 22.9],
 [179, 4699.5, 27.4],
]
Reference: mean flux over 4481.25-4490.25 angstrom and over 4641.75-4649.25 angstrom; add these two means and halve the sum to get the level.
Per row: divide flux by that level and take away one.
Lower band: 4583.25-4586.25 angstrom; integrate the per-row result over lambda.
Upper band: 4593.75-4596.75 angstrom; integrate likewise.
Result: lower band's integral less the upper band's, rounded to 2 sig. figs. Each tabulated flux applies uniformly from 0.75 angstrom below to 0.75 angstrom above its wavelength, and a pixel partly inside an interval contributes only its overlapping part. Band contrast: -0.17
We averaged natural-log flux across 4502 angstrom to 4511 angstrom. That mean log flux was 3.33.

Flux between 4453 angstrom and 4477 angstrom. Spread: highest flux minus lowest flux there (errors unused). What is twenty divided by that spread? 2.8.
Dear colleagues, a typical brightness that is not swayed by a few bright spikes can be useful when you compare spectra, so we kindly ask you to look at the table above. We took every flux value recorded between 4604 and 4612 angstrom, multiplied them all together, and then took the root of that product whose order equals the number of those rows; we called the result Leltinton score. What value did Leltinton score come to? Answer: 26.8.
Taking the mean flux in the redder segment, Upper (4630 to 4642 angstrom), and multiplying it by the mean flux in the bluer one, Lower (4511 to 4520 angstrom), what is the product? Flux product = 666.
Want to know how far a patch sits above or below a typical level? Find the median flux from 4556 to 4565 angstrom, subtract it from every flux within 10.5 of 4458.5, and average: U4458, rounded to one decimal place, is -2.7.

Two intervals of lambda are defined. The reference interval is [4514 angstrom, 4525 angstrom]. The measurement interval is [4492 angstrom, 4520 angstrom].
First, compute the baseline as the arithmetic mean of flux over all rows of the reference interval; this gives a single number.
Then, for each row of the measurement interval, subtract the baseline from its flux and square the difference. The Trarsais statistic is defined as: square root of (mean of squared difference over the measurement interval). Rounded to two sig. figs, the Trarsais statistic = 1.7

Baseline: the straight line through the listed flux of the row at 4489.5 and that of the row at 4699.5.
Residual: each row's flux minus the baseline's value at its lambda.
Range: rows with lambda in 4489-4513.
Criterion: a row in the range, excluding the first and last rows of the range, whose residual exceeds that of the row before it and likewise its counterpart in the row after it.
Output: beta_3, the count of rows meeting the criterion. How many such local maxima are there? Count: 4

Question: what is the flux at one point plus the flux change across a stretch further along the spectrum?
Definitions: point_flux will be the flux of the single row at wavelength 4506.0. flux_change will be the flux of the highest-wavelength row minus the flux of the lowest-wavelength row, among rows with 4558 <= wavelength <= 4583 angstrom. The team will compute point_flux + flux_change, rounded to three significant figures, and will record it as 26.1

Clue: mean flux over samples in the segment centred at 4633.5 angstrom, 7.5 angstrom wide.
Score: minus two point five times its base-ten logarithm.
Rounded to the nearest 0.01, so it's -3.55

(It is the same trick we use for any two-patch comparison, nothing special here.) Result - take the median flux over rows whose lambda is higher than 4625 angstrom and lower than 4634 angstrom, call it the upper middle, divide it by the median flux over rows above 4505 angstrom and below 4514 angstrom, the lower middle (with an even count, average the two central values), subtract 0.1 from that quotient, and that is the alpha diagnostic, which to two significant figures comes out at 0.94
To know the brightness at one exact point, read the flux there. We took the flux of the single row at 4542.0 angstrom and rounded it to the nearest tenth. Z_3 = 26.3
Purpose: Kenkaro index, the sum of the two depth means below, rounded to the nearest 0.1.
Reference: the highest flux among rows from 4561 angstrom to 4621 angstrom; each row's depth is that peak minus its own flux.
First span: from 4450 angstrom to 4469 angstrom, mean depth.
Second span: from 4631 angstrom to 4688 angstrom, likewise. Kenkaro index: 9.9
